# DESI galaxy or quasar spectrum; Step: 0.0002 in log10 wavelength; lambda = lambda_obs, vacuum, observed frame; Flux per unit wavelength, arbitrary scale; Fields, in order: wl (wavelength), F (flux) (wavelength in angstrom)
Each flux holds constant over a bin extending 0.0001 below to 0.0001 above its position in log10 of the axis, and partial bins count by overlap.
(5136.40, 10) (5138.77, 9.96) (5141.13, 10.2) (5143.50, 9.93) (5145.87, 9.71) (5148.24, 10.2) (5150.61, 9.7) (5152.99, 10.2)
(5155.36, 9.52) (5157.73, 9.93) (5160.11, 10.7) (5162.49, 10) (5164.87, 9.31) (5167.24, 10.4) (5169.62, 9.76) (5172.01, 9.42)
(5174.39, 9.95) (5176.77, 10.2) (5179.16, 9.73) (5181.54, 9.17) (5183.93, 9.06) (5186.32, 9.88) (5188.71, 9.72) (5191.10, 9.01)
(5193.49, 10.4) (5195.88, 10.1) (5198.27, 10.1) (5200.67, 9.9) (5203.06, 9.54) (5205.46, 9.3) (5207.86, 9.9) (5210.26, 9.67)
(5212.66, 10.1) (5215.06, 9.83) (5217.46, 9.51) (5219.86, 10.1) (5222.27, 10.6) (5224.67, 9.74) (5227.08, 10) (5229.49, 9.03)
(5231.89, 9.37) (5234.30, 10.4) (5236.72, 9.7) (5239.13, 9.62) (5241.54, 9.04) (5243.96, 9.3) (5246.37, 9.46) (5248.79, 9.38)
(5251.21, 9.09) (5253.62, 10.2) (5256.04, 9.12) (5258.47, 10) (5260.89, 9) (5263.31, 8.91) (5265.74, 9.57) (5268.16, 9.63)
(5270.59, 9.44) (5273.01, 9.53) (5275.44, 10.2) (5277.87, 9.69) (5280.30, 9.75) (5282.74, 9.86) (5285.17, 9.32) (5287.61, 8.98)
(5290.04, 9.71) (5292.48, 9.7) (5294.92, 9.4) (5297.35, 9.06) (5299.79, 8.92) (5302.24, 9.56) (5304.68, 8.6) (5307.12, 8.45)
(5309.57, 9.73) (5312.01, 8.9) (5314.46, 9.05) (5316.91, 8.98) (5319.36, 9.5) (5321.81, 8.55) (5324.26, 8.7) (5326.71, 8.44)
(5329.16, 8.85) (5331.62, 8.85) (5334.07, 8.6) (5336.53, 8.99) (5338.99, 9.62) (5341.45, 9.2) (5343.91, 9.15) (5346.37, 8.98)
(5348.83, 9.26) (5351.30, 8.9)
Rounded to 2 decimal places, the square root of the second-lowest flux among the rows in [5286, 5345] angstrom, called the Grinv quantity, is 2.91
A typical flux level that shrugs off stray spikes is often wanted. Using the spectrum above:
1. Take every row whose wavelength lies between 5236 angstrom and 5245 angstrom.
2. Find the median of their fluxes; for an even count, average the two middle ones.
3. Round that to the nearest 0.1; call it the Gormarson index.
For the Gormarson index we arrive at 9.5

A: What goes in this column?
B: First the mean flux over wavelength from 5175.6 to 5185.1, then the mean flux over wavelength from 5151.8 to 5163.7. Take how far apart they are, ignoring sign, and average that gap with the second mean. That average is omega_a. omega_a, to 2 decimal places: 5.30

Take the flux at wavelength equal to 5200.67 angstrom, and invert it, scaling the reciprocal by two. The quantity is 0.202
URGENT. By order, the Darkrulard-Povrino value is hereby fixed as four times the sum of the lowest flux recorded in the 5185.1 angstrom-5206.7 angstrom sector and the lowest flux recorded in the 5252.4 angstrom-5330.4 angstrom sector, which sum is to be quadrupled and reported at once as 69.8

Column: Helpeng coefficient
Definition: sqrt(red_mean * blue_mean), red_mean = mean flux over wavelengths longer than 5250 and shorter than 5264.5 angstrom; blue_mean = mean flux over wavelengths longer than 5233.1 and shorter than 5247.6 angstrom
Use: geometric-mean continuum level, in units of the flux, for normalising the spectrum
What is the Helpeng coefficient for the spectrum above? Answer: 9.49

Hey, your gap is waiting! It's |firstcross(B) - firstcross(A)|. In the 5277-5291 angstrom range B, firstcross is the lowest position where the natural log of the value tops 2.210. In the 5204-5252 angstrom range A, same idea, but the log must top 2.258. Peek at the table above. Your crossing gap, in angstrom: 70.0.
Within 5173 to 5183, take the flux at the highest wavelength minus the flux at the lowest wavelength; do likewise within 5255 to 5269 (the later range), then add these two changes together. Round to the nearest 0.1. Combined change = -0.3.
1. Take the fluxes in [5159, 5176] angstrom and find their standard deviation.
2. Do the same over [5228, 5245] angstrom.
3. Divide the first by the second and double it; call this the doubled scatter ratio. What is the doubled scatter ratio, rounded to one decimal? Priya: 2.1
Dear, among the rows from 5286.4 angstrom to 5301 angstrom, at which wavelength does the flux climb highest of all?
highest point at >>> 5290.04 angstrom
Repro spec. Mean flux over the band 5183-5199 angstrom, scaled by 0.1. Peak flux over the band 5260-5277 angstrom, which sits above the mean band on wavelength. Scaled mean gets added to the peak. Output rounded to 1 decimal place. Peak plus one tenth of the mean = 11.2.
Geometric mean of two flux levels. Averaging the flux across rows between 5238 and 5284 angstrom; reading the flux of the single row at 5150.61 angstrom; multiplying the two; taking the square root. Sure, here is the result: 9.6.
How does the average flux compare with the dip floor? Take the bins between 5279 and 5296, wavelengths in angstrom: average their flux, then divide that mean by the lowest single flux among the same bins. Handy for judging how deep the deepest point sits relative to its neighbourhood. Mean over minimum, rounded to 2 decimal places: 1.06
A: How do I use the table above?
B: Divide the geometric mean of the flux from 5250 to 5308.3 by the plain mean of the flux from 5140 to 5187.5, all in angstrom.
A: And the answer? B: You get 0.954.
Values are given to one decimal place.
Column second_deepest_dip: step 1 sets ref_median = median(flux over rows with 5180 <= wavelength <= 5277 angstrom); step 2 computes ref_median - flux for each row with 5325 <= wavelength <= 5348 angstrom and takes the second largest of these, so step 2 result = 1.0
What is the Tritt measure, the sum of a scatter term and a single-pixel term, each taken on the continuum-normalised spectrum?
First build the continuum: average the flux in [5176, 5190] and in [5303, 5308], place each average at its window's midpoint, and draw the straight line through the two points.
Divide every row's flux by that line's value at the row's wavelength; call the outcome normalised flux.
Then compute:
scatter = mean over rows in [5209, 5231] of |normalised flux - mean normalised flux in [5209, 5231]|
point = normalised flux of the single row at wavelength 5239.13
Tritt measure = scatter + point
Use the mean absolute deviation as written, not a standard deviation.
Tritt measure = 1.09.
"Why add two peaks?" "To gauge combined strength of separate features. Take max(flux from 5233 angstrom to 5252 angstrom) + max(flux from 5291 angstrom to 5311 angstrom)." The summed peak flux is 20.1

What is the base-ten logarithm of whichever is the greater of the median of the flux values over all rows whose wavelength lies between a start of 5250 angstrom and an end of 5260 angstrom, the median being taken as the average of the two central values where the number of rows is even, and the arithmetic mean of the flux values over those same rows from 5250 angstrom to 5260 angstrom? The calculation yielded 0.982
